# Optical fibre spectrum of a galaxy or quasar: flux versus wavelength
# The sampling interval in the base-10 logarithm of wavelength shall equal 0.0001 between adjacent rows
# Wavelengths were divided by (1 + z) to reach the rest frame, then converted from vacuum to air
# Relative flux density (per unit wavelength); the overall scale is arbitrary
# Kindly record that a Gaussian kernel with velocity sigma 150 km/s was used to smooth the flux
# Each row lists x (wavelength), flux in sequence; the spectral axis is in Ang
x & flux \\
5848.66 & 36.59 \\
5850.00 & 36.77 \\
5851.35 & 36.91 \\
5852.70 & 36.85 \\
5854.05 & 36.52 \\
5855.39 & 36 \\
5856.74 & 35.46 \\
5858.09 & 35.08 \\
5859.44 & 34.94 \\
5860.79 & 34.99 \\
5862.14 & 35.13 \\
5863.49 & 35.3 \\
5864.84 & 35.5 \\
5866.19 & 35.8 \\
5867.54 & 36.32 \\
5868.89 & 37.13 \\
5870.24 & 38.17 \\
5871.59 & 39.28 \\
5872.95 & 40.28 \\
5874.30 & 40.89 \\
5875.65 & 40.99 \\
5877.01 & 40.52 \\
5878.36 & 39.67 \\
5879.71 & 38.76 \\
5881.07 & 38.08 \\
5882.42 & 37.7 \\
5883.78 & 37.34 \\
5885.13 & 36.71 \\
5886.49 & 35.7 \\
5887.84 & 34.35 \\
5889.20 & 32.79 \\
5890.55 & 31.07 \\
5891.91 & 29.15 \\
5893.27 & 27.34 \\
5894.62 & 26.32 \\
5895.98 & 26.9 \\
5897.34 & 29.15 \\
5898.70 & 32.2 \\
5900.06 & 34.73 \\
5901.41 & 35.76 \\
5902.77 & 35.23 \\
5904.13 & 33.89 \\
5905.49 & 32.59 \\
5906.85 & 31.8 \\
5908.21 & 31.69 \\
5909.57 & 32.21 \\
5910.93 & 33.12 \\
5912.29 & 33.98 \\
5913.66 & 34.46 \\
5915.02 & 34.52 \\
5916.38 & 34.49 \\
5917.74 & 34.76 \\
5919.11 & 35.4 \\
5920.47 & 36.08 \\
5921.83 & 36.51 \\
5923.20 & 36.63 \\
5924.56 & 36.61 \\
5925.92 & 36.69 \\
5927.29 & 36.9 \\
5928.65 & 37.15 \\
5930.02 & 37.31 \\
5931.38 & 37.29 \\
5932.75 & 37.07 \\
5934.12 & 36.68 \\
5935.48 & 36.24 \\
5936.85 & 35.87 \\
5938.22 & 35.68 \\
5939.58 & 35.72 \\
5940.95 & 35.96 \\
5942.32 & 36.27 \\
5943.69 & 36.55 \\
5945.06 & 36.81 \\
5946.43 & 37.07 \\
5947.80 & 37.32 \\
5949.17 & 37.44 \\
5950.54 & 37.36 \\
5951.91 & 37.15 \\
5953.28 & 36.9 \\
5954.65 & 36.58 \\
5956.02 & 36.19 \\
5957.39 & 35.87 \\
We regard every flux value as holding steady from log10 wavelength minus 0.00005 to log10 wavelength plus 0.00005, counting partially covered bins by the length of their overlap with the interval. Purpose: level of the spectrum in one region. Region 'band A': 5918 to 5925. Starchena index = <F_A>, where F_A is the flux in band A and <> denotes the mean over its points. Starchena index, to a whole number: 36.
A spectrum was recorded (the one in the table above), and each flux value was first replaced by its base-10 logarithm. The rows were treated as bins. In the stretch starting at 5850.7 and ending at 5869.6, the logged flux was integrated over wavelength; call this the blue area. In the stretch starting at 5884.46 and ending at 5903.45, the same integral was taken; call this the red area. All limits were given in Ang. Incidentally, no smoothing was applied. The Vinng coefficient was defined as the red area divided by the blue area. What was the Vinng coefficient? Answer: 0.97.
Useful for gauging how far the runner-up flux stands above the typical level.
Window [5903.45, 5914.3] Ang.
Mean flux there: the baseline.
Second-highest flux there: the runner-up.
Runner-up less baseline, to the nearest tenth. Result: 1.0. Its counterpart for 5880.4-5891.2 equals 2.2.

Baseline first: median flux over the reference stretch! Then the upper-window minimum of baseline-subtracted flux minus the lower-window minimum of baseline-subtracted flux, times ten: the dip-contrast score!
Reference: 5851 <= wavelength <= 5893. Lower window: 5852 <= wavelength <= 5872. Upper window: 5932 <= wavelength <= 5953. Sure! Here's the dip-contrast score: 7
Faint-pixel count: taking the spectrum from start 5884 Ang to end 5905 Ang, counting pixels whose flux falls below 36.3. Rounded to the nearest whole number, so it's 14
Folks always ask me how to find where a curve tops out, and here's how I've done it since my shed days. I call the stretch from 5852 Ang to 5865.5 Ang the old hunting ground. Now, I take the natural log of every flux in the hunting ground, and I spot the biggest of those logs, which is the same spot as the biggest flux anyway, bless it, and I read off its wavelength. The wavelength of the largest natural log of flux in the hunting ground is 5852.70 Ang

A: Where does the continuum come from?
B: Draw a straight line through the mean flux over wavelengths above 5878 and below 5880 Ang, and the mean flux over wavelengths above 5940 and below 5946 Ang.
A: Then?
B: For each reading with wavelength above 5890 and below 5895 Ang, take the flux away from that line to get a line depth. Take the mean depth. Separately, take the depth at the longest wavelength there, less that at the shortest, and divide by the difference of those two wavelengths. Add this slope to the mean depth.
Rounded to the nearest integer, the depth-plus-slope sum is 11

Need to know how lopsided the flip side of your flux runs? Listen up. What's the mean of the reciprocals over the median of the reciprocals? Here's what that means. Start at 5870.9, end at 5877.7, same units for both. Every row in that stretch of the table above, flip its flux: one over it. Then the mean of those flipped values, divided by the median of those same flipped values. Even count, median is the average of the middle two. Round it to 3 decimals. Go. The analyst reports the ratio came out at 1.003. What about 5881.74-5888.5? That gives 1.011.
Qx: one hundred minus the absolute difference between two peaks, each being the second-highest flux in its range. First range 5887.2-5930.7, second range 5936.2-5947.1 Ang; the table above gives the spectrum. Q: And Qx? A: 99.7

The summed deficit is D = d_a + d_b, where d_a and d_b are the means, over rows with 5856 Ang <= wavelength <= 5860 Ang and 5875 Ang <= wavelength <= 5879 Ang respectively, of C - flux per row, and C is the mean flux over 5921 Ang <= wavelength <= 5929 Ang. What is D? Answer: -2.1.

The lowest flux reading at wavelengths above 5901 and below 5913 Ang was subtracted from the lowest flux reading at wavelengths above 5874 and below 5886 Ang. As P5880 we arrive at 5.0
